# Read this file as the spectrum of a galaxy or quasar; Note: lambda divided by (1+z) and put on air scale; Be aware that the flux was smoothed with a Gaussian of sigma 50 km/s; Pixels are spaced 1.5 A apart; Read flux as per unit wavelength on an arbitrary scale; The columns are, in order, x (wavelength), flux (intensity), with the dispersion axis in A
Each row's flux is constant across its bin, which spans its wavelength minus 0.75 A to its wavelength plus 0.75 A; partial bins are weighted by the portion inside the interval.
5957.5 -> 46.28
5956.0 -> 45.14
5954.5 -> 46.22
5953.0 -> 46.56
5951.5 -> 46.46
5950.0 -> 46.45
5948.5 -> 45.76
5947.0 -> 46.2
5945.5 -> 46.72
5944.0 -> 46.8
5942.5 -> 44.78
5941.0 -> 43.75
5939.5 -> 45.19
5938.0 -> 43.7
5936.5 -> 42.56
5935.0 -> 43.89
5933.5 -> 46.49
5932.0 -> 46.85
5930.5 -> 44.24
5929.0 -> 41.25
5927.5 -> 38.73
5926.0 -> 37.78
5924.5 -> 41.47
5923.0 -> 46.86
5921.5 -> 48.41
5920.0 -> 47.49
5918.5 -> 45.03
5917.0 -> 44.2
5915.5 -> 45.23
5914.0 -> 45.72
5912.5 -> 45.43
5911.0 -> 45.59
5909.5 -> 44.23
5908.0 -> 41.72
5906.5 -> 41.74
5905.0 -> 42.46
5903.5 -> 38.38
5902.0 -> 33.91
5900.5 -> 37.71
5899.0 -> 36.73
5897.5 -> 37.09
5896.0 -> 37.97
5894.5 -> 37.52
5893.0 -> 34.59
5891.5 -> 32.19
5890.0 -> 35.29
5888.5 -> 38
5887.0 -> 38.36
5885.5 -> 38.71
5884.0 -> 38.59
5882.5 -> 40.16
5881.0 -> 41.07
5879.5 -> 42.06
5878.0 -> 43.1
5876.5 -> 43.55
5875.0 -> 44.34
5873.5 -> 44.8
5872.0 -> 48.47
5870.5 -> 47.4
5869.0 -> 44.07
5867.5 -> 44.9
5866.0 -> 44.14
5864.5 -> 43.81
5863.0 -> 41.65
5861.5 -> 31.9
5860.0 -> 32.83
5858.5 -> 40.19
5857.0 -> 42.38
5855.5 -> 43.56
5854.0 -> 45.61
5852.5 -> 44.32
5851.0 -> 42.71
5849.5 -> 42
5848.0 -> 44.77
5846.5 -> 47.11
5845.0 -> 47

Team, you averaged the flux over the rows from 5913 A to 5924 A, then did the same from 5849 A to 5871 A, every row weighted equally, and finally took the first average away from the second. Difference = -4.0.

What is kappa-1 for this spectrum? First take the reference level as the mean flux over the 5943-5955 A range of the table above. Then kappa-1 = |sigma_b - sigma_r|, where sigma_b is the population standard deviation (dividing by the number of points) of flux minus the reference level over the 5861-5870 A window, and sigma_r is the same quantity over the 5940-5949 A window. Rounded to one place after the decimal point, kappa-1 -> 3.4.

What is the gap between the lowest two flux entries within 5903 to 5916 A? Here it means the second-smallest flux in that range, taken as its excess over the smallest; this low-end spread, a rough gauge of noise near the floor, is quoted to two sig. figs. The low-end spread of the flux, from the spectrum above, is 3.3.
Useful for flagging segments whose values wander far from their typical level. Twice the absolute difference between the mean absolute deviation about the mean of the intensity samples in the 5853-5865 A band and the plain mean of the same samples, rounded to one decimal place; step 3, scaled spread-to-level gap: 72.6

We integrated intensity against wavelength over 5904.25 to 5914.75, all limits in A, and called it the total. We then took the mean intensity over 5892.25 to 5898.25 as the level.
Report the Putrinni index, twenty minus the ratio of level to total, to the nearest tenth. 19.9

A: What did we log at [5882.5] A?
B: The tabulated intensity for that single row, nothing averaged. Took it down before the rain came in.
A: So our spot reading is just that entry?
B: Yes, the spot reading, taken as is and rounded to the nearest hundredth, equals 40.16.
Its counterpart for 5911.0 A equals 45.59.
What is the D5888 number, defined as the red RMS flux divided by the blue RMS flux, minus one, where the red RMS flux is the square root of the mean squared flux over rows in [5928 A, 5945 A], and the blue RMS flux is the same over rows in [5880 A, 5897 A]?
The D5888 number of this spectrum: 0.19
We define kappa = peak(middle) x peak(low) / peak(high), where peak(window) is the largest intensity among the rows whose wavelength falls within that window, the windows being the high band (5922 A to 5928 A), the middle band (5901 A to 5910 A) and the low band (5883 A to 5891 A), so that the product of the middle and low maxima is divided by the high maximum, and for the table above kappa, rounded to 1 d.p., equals 36.5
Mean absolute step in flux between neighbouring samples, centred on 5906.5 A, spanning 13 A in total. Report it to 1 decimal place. 2.1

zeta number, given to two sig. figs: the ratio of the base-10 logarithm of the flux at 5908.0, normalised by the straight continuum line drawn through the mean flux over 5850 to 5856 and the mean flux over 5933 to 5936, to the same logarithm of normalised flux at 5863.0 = 1.2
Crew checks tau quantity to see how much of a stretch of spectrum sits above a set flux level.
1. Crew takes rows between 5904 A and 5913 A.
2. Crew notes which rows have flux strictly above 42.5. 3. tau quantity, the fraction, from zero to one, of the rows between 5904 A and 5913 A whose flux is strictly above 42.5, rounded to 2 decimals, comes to 0.50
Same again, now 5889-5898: 0.00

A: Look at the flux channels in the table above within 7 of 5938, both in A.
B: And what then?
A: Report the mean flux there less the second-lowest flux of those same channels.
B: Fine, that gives 1.2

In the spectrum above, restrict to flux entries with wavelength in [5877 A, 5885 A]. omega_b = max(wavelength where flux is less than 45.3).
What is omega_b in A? 5884.0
